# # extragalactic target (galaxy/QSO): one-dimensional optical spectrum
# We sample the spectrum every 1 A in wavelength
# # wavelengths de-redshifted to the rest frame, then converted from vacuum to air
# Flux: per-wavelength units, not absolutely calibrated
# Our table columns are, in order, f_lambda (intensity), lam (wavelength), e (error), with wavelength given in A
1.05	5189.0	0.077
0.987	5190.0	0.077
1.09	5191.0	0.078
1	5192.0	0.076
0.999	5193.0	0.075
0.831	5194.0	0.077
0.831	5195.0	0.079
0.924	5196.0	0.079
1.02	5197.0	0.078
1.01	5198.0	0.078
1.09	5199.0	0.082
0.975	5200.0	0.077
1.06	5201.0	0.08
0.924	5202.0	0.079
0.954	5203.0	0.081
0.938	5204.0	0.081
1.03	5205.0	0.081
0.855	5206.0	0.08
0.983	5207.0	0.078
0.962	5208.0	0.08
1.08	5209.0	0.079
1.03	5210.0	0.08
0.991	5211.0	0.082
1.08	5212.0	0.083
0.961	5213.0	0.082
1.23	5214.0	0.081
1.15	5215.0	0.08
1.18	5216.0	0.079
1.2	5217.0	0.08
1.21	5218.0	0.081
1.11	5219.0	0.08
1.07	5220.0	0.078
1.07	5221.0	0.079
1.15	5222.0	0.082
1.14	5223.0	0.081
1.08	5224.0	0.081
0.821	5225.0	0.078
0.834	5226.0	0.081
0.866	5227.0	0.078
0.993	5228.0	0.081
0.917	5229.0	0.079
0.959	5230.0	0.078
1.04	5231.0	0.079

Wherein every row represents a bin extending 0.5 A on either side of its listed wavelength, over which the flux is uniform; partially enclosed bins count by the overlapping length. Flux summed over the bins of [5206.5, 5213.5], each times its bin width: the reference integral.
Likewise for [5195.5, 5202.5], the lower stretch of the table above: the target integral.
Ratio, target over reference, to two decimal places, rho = 0.99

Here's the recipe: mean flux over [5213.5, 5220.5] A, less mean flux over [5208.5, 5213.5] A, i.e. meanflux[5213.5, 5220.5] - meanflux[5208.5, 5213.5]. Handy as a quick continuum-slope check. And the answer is 0.14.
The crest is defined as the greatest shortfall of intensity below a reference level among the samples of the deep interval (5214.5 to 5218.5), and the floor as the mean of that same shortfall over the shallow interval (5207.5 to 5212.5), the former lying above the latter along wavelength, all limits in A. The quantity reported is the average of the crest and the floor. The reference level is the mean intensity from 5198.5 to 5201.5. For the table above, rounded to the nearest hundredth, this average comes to -0.05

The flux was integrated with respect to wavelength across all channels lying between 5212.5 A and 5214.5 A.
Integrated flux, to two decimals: 2.19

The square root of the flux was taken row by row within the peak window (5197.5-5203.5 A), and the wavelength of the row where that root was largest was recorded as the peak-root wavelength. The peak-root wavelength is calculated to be 5199.0 A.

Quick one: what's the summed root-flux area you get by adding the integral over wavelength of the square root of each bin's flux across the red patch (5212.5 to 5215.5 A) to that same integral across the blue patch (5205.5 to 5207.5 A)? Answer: 5.1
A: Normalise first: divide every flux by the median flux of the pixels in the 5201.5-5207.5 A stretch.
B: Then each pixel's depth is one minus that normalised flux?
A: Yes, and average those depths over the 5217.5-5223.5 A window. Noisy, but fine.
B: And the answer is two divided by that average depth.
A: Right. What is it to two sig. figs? -11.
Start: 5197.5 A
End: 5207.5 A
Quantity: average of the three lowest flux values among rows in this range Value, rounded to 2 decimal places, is 0.91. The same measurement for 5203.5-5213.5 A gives 0.92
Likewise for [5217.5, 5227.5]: 0.84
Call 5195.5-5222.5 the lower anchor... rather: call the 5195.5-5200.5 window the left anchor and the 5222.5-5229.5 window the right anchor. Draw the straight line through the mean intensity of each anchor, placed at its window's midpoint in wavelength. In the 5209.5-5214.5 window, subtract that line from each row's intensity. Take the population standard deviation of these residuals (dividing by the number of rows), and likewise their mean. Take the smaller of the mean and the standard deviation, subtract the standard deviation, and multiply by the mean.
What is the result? -0.0012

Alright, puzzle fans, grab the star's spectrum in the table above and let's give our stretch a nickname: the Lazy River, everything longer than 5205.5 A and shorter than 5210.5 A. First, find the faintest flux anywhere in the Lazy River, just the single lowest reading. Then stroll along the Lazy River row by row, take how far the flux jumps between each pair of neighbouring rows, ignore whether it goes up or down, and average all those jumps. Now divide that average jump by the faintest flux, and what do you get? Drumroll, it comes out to 0.093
